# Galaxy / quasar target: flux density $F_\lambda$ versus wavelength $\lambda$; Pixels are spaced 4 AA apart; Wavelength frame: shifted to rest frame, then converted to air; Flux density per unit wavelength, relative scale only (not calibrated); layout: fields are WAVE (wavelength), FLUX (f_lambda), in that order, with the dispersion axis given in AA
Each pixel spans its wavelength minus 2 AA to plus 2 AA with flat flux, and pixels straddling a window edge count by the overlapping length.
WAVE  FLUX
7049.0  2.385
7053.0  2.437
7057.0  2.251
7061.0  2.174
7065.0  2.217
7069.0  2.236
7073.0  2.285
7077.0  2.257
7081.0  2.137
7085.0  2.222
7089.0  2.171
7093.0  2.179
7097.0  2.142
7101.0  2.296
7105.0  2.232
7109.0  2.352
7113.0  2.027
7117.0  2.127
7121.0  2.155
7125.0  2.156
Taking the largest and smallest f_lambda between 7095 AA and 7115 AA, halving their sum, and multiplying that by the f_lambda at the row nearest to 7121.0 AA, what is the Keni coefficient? 4.7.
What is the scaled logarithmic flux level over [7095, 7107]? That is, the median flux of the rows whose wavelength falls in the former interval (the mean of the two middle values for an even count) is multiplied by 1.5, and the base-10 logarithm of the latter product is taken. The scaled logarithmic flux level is 0.525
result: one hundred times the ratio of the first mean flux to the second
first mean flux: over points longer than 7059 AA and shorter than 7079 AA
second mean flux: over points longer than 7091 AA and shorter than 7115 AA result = 101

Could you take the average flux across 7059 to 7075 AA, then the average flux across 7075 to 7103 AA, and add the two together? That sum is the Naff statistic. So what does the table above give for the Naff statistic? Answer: 4.43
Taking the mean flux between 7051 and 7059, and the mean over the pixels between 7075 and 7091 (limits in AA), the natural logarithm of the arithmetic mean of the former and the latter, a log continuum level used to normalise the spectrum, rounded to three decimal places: 0.820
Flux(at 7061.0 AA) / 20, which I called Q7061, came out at 0.109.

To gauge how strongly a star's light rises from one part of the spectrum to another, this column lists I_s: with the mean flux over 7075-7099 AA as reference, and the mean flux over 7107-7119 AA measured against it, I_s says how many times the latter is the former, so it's 0.99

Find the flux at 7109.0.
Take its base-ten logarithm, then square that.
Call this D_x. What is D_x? 0.138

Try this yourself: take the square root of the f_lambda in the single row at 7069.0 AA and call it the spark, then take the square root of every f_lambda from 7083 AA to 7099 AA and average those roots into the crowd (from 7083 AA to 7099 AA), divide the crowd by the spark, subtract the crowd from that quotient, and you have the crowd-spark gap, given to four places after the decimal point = -0.4889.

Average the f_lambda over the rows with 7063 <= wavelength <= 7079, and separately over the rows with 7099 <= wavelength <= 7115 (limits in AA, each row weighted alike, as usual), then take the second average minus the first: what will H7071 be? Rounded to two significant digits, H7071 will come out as -0.022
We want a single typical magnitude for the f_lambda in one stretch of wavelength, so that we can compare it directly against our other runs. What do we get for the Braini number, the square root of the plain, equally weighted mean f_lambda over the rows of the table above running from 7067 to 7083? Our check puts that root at 1.49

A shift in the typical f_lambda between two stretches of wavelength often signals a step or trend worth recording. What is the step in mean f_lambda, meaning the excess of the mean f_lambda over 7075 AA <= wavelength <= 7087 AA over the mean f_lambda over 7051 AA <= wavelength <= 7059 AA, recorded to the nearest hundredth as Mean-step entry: -0.14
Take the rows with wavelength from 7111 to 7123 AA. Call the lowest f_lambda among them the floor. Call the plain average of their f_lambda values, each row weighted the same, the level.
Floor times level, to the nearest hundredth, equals 4.26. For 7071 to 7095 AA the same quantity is 4.72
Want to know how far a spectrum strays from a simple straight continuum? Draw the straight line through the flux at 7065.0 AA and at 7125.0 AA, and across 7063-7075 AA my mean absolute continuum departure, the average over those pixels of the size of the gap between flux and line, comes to 0.033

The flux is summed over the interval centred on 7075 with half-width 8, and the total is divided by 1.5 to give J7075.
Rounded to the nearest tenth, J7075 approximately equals 5.9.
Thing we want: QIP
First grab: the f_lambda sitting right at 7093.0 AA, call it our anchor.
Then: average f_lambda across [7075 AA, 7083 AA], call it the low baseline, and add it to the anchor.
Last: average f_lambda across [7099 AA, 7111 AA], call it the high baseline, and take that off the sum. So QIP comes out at 2.08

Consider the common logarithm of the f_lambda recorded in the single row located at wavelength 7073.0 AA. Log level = 0.359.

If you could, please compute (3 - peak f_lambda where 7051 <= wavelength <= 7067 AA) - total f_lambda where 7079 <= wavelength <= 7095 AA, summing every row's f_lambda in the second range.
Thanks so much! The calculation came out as -8.15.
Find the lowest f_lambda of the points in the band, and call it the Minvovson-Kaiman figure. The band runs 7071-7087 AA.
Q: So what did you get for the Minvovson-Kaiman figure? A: 2.137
